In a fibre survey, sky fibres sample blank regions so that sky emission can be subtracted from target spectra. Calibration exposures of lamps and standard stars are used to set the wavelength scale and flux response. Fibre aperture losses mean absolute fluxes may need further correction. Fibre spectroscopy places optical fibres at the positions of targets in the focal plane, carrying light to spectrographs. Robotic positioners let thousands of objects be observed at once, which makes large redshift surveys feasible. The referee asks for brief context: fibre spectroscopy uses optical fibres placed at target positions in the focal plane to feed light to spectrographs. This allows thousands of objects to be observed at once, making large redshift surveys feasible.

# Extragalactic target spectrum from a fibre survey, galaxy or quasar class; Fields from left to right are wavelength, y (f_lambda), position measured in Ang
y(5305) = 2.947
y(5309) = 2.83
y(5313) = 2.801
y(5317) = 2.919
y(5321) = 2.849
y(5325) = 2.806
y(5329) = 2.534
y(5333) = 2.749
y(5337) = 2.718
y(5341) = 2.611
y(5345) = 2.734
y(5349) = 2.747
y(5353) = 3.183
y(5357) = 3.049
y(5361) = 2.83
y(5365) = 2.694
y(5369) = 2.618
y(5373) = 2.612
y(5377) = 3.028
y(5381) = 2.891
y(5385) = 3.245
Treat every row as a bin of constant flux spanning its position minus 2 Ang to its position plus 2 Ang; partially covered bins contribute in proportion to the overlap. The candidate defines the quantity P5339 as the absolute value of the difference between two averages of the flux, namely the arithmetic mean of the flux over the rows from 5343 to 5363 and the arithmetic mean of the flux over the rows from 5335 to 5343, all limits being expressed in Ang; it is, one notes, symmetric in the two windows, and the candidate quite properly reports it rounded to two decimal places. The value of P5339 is 0.24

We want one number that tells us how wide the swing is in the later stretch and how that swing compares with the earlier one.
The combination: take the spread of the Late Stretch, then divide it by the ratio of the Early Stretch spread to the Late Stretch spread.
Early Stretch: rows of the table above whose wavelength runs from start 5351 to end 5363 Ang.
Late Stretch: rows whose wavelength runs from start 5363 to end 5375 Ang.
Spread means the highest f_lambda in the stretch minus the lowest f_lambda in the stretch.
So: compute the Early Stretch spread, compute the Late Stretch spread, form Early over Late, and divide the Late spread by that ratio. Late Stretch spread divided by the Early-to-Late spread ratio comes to 0.0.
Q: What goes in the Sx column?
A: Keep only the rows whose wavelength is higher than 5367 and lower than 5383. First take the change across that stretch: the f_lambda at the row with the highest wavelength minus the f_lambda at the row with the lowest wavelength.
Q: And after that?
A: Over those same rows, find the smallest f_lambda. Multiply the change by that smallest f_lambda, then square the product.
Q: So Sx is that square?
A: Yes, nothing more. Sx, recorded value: 0.5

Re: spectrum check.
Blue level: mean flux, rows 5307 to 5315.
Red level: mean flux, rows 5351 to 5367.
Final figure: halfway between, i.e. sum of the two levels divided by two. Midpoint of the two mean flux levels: 2.88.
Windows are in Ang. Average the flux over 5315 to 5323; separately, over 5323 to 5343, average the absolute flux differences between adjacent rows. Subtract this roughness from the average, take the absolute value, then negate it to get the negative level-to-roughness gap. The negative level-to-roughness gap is -2.73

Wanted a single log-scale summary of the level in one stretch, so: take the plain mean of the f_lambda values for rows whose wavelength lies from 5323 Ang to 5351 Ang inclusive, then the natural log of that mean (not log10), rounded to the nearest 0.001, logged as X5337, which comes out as 0.993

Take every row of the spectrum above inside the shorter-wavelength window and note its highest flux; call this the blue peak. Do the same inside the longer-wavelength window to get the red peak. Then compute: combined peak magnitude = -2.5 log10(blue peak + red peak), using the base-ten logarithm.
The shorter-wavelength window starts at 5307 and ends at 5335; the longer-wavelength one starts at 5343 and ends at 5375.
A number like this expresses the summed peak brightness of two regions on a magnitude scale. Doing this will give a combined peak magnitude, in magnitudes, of -1.96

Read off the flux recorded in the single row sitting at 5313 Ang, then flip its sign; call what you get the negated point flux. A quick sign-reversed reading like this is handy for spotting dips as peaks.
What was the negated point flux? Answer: -2.80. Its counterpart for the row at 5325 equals -2.81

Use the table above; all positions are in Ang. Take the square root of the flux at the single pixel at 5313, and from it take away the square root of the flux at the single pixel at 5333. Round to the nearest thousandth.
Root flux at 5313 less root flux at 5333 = 0.016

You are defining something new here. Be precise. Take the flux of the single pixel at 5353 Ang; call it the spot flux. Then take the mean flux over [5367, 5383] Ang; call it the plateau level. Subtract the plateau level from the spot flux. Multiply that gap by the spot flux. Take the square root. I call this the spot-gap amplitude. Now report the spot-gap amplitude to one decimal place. 1.1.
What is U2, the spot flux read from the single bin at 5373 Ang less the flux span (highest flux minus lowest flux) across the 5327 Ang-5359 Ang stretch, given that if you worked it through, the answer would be 1.96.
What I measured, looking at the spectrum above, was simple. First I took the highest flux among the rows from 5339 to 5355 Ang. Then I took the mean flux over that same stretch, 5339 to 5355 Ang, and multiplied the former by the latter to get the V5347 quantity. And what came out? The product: 9.0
